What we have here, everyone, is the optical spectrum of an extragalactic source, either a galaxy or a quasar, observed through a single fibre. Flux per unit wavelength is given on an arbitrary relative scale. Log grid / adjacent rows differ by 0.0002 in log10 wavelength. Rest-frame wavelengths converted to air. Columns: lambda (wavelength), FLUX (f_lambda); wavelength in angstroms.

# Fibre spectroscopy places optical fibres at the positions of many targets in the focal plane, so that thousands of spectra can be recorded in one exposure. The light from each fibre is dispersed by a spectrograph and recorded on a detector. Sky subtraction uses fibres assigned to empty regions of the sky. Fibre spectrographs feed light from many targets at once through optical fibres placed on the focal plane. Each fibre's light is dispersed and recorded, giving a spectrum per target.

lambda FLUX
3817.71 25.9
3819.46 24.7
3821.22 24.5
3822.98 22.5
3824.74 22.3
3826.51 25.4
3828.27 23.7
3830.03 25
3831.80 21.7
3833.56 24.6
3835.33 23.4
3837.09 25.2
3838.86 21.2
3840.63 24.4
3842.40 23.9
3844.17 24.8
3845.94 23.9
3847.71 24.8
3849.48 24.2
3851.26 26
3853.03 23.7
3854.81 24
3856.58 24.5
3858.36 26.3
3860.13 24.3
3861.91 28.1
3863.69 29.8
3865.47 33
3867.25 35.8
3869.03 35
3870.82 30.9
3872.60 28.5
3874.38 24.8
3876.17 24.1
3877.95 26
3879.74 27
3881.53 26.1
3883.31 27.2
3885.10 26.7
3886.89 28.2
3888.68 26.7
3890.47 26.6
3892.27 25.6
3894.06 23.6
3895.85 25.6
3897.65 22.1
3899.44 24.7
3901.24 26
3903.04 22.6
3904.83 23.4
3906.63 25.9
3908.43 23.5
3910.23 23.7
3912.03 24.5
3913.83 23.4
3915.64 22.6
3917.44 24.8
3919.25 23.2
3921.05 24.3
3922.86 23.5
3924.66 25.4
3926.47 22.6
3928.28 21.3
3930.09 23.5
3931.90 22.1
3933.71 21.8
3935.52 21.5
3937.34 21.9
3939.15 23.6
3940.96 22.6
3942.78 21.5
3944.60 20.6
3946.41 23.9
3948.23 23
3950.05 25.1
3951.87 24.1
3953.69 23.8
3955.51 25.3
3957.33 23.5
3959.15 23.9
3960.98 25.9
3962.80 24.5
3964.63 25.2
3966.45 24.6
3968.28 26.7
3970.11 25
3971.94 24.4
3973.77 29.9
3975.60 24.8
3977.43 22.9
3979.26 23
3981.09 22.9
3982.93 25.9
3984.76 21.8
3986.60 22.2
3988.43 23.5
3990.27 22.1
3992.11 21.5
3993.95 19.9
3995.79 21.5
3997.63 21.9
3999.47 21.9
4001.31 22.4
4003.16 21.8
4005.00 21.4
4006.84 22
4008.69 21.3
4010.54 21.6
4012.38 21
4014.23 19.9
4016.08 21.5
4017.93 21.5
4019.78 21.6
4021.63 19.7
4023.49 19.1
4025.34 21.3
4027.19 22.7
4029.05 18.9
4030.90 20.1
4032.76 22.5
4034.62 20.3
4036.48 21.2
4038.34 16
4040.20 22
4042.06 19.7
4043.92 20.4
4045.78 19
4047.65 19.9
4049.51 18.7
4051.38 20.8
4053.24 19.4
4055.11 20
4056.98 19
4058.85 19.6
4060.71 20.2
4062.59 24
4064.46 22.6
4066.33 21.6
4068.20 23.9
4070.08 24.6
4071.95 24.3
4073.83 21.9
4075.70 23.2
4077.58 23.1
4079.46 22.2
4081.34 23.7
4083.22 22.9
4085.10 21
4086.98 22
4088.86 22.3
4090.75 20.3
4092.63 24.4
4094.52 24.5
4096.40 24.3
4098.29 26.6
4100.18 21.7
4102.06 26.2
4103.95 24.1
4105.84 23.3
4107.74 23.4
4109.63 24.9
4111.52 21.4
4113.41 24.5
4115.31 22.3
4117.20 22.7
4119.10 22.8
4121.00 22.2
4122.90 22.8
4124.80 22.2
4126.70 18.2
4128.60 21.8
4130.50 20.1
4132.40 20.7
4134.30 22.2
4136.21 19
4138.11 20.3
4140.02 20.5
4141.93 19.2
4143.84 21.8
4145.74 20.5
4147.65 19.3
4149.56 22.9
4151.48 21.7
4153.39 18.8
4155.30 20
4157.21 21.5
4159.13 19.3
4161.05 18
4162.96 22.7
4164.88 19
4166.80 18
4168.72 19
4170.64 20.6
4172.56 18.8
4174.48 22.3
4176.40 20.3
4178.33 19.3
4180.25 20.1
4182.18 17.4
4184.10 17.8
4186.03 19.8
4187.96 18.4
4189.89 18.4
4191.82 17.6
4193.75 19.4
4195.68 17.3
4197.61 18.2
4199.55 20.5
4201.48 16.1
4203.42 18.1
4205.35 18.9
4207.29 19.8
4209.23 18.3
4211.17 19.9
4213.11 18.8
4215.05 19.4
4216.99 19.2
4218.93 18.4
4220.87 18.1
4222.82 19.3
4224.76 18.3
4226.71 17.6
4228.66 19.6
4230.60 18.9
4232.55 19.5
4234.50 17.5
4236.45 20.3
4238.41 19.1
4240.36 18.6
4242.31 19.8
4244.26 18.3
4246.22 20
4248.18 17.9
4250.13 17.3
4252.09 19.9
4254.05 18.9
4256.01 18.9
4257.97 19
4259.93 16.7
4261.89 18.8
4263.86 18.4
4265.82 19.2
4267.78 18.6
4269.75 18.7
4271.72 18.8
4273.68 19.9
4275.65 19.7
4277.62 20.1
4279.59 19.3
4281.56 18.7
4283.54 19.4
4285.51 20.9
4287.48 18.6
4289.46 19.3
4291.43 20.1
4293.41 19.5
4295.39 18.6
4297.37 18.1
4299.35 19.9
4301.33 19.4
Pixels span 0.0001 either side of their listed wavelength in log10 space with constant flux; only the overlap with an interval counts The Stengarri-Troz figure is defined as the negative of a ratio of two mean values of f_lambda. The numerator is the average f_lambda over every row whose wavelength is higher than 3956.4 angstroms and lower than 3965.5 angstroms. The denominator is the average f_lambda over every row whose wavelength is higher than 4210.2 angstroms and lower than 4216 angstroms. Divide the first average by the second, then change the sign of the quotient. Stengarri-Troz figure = -1.27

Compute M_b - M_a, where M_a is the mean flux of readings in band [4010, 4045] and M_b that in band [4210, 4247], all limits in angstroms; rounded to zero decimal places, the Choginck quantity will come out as -2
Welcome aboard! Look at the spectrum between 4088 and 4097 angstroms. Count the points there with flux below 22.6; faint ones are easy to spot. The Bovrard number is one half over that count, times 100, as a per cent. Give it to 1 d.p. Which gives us 25.0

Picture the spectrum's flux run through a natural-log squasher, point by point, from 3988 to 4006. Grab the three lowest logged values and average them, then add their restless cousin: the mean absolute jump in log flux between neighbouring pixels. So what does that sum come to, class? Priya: 3.08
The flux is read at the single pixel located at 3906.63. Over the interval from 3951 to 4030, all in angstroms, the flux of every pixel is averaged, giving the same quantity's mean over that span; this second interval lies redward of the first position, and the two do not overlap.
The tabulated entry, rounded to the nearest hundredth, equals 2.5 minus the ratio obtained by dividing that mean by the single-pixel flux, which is 1.62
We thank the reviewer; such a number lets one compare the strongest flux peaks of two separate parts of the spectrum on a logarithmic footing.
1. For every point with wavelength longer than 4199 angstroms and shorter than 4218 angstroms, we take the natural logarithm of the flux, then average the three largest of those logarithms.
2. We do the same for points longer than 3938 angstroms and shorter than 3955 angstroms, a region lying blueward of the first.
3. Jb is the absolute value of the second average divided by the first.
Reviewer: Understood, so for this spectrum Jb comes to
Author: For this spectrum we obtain 1.06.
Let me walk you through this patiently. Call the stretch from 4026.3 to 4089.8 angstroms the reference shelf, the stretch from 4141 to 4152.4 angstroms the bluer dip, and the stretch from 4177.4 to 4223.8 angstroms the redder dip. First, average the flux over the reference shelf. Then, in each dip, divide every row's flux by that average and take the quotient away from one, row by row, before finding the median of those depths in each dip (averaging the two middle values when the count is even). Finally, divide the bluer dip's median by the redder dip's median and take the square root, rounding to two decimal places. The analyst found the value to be 0.26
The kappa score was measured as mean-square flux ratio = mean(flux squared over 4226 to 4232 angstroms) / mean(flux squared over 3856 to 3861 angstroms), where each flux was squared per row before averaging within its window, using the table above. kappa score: 0.56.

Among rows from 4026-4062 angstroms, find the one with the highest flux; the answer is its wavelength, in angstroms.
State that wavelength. 4027.19 angstroms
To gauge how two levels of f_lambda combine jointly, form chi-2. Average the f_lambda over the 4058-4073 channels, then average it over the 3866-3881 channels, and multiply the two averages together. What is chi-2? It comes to 656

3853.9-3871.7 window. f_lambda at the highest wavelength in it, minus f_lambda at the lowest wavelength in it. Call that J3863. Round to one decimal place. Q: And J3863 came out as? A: 6.9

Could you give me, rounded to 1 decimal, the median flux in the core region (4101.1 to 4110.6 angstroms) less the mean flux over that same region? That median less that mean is -0.3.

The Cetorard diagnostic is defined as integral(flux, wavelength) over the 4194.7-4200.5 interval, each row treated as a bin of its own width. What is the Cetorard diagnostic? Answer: 108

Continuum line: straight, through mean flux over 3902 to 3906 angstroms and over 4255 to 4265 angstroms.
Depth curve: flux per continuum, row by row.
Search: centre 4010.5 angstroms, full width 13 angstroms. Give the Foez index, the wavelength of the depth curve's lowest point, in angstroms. 4014.23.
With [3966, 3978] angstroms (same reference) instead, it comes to 3977.43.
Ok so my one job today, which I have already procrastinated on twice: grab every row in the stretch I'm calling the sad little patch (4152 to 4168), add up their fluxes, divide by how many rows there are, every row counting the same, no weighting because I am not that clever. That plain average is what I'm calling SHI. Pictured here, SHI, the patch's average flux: 20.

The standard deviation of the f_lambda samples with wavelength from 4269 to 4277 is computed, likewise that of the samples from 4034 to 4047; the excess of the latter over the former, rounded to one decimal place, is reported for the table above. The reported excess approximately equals 1.3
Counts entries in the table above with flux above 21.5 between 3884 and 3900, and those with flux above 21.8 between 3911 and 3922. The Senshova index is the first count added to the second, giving 15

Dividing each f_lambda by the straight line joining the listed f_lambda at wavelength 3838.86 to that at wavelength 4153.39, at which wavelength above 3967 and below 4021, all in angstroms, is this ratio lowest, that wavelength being 3993.95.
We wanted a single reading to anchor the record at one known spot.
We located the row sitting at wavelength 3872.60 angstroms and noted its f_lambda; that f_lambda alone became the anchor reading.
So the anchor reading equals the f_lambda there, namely 28.5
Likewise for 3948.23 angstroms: 23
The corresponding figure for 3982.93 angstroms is 25.9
